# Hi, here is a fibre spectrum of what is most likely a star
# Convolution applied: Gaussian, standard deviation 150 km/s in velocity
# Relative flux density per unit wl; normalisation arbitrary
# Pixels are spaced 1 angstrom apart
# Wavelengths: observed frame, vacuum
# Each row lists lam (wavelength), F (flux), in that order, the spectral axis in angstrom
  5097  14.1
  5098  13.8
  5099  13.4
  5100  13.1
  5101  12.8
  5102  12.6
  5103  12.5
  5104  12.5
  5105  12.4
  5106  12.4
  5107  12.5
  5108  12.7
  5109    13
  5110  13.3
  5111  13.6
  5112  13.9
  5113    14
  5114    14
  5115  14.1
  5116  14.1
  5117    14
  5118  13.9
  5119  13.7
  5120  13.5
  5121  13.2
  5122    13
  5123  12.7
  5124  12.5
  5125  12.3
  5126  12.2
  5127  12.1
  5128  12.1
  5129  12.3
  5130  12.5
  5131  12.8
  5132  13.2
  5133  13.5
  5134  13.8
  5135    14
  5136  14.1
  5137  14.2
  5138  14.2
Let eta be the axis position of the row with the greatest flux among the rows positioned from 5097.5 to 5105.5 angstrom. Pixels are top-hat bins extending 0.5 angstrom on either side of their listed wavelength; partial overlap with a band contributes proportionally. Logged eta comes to 5098 angstrom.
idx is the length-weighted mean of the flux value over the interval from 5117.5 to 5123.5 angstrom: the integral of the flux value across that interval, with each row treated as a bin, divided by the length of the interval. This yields 13.3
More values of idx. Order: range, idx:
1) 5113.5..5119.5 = 14.0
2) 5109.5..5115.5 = 13.8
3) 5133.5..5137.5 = 14.0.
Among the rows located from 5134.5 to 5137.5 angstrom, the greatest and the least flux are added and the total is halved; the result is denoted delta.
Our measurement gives 14.1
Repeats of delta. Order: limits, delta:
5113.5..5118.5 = 14.0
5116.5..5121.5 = 13.6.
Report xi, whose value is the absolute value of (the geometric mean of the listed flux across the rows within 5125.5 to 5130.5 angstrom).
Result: 12.2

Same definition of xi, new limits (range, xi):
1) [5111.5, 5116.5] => 14.0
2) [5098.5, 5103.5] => 12.9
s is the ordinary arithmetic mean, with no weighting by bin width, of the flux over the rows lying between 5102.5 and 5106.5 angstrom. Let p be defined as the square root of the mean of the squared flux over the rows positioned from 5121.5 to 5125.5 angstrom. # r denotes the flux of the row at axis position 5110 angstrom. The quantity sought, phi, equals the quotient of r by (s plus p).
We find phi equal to 0.53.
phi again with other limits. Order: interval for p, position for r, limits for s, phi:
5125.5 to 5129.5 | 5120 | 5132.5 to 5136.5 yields 0.52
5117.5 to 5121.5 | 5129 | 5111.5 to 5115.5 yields 0.45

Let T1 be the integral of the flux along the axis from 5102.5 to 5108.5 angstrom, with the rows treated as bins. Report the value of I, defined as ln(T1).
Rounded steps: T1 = 75.0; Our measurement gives 4.32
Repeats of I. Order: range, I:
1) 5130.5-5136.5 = 4.40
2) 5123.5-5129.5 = 4.30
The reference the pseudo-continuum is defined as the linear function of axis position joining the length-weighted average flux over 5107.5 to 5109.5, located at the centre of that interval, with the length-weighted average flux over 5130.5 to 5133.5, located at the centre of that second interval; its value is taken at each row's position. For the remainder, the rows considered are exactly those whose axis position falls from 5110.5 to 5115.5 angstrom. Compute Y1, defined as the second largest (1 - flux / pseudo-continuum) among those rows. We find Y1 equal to -0.08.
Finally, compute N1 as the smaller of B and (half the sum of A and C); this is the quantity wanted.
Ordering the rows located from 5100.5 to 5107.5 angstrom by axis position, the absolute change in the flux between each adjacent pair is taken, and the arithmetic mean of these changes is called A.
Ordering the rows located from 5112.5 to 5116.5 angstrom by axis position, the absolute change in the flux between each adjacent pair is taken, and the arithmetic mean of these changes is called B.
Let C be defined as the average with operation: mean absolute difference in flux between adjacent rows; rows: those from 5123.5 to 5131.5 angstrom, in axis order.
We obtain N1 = 0.03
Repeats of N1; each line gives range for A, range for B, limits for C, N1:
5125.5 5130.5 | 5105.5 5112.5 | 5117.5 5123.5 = 0.18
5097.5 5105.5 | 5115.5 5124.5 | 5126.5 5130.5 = 0.17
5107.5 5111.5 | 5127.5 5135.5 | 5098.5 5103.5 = 0.26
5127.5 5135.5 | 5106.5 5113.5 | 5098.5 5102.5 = 0.25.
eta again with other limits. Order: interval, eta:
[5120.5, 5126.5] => 5121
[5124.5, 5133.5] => 5133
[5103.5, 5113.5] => 5113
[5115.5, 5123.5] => 5116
